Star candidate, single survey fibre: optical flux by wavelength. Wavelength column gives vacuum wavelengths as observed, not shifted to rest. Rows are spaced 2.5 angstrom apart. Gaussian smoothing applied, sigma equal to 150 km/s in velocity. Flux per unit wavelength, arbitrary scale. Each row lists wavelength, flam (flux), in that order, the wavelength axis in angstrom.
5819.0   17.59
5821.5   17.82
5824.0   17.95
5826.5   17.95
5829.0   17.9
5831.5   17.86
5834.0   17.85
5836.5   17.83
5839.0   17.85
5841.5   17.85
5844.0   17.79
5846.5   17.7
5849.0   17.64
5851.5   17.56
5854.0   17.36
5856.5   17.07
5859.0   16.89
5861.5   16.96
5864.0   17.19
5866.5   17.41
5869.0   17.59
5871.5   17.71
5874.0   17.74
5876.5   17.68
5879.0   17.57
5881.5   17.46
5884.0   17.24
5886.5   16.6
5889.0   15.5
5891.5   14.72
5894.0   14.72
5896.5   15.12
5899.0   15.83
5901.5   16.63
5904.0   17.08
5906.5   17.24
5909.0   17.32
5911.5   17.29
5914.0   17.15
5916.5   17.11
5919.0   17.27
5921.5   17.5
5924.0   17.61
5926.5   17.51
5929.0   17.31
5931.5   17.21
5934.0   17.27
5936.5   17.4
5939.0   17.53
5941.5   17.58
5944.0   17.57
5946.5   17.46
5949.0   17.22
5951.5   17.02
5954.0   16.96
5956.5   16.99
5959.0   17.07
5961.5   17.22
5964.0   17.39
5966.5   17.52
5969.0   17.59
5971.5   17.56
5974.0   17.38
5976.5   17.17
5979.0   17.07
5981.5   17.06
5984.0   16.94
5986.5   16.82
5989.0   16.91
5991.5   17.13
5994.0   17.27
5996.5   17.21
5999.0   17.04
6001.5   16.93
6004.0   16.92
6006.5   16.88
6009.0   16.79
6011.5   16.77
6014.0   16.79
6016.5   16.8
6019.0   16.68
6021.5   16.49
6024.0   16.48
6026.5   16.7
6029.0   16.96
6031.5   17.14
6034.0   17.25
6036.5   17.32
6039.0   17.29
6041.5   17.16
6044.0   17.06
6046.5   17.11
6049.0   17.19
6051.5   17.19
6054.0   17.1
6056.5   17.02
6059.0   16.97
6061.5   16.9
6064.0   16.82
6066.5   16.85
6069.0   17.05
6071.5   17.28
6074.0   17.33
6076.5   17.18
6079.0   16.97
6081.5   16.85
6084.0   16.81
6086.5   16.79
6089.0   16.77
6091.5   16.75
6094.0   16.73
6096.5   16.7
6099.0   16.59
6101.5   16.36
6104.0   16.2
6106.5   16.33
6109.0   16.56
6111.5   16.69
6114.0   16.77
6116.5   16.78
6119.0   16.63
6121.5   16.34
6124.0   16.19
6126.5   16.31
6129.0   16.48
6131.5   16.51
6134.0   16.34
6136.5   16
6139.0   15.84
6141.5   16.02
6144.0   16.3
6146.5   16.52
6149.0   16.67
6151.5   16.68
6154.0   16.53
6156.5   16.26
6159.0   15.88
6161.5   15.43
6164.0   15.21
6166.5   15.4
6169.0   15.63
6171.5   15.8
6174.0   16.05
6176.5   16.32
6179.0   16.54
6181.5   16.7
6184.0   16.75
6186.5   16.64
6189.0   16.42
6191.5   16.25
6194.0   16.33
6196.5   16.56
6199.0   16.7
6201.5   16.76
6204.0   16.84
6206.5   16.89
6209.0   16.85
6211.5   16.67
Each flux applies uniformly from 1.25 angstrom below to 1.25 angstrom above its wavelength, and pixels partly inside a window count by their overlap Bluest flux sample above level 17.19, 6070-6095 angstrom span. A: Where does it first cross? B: 6071.5 angstrom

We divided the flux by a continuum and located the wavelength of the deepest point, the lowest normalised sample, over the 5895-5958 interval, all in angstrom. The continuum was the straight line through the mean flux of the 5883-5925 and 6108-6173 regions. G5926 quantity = 5896.5 angstrom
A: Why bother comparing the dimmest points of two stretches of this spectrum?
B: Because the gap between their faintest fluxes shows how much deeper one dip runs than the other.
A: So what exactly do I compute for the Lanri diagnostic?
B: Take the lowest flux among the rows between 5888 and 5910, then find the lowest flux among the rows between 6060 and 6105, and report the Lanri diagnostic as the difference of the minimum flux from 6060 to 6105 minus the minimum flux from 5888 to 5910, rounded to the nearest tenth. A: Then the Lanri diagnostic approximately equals 1.5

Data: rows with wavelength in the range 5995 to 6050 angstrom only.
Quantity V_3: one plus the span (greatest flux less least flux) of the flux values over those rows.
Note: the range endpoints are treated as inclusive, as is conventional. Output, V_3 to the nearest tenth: 1.8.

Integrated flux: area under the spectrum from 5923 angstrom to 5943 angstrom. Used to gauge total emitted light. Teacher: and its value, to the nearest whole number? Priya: 349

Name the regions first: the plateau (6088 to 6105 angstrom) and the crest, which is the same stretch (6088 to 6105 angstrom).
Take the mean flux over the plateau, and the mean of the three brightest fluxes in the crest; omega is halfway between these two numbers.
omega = 16.7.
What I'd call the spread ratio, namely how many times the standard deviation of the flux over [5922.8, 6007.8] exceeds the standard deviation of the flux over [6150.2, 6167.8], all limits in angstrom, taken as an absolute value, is 0.4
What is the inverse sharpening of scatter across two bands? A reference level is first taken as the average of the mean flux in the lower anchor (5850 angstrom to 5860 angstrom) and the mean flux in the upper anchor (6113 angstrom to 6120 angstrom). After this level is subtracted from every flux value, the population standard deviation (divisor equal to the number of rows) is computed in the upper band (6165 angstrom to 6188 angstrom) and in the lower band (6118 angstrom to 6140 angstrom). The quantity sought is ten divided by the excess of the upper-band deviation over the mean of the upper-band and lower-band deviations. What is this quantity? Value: 84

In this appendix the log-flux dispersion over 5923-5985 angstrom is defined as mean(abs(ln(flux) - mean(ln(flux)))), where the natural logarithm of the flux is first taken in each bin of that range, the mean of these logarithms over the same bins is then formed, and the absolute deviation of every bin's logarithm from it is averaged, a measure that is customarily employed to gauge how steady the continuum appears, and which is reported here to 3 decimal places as 0.011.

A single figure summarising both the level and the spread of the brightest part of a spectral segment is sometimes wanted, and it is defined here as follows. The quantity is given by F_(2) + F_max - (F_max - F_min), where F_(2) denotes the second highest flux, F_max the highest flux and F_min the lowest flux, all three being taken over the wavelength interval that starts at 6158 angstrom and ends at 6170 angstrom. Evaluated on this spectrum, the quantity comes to 30.8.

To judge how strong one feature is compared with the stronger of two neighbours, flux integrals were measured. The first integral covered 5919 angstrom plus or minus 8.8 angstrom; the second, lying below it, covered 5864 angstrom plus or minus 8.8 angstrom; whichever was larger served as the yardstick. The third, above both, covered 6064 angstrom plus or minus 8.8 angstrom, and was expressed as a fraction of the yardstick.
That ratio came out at 0.979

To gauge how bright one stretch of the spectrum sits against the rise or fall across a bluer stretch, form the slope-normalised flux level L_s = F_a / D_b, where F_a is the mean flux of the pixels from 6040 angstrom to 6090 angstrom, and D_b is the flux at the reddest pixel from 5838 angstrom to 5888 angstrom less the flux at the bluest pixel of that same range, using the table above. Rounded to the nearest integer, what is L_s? -14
